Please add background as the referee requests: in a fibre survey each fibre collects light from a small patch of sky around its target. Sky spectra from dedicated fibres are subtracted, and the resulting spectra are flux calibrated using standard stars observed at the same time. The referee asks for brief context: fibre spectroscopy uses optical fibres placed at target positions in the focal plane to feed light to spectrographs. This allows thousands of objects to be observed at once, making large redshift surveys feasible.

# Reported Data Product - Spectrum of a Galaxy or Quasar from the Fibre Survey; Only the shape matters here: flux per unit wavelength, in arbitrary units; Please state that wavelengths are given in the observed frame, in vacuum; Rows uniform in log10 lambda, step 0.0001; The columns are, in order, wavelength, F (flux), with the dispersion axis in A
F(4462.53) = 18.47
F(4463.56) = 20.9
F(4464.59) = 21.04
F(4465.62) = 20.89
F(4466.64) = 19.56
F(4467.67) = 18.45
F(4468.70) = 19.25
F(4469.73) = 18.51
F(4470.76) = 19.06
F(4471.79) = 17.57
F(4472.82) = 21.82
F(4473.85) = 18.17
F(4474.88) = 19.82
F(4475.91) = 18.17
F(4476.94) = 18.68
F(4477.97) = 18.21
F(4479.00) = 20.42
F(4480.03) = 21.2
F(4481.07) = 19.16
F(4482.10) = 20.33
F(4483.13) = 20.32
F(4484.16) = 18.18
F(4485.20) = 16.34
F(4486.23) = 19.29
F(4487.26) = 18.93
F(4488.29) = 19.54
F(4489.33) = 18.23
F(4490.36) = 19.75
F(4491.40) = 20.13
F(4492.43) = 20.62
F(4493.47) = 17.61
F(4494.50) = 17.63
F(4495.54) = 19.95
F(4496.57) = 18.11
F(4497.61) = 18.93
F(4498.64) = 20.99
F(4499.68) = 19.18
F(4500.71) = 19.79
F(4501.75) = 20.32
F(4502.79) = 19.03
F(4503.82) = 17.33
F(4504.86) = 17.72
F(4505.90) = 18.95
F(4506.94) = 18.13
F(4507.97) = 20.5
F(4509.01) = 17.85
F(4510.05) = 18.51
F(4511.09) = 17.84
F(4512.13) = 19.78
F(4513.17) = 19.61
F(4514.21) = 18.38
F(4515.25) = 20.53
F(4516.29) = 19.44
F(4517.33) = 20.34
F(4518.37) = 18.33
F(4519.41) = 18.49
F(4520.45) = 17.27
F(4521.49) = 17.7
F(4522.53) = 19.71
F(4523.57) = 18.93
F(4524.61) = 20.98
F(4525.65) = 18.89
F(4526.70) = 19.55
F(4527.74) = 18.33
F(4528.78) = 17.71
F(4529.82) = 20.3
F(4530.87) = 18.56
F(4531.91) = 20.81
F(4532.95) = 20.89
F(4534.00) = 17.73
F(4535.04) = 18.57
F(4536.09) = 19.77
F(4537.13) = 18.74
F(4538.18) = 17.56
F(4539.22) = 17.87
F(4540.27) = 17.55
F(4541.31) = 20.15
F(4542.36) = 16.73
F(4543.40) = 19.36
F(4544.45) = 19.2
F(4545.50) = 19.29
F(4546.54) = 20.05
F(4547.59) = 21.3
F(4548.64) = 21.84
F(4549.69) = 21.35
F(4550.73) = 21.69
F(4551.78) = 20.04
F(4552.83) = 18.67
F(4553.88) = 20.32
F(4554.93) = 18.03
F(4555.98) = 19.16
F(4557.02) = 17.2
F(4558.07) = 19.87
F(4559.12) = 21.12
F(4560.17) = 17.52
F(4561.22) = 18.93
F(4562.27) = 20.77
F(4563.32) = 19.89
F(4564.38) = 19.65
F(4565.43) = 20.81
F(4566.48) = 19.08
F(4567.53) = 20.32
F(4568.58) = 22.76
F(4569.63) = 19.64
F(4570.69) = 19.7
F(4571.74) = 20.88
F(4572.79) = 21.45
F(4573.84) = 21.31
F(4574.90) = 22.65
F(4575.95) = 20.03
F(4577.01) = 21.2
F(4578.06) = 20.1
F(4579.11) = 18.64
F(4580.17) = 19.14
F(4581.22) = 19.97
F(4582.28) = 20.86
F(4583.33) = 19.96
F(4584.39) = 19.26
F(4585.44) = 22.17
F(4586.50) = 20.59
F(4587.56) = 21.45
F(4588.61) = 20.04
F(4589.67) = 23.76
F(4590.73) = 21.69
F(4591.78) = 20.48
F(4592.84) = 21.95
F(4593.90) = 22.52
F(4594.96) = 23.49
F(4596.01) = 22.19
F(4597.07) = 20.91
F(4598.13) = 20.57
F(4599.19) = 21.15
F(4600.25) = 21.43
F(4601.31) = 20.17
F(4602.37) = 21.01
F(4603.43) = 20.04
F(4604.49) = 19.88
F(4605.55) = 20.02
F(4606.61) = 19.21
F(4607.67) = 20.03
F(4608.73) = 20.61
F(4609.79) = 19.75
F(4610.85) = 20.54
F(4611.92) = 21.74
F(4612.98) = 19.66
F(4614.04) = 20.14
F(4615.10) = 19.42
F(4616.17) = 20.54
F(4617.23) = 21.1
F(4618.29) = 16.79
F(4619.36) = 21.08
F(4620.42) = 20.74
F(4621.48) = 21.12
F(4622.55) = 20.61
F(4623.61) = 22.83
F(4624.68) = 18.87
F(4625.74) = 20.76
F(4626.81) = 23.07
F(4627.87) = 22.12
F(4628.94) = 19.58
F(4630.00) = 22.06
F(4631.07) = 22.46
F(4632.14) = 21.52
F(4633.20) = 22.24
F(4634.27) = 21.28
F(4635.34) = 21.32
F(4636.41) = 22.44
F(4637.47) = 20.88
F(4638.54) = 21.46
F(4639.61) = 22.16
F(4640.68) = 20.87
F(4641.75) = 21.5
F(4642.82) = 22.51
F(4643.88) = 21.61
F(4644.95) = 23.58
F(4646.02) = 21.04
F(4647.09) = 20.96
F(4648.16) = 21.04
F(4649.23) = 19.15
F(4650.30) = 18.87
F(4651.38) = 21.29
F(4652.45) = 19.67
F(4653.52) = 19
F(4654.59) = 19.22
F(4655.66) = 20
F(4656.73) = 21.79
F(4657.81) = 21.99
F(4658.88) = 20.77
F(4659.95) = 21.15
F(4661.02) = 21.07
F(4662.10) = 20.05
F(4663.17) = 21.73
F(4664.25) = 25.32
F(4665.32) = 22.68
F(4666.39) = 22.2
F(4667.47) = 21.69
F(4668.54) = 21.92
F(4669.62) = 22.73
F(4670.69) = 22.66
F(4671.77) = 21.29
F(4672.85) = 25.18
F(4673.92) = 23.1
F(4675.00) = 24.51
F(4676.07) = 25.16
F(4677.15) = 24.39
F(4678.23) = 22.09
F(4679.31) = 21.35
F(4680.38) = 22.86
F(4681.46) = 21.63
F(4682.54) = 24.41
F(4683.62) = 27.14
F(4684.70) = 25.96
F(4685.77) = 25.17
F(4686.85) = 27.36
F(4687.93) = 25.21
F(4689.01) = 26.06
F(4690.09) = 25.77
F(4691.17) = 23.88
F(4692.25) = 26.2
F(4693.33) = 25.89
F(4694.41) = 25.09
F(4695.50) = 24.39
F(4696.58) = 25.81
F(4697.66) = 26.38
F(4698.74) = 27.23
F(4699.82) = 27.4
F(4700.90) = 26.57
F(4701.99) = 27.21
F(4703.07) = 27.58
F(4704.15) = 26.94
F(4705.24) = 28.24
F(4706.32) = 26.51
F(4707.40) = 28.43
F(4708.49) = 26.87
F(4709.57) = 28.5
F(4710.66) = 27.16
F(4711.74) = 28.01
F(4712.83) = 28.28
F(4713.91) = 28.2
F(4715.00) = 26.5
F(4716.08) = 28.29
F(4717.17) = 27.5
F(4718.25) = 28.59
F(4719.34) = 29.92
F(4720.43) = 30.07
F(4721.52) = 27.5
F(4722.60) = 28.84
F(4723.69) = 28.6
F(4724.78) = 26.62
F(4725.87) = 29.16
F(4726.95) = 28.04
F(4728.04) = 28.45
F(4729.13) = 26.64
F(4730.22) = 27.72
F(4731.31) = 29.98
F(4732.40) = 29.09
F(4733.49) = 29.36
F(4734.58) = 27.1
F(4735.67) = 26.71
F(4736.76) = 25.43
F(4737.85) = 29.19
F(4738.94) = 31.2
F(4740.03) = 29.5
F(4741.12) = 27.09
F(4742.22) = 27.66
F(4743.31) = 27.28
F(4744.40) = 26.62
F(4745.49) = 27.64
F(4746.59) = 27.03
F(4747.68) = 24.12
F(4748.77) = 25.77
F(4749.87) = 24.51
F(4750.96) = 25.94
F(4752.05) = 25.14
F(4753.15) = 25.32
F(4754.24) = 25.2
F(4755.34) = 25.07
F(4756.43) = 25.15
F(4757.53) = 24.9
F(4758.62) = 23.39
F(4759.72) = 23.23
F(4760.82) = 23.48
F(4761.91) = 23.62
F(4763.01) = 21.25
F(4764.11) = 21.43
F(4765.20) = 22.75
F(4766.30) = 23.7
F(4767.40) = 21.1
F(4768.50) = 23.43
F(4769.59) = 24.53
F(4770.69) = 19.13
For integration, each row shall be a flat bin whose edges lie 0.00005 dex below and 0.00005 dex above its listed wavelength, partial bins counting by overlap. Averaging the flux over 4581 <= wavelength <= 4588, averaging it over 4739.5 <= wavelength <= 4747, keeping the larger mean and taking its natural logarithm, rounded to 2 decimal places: 3.32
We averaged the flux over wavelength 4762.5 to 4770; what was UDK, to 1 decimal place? 22.6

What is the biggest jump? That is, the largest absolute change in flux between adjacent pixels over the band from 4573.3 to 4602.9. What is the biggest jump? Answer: 3.7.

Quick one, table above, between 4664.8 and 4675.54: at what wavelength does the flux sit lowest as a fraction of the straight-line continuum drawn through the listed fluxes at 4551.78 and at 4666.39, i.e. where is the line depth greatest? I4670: 4671.77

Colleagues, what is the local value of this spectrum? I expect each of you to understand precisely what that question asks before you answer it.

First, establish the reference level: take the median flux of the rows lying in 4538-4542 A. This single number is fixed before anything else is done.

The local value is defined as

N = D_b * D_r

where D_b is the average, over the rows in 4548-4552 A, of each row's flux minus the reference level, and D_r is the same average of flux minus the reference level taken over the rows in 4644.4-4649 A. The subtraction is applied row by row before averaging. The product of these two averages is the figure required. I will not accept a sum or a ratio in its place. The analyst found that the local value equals 14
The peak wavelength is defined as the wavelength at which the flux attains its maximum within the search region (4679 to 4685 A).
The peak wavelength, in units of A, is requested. 4683.62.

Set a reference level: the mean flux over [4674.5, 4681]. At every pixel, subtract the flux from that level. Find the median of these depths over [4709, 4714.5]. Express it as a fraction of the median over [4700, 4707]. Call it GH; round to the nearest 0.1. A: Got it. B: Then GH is 1.3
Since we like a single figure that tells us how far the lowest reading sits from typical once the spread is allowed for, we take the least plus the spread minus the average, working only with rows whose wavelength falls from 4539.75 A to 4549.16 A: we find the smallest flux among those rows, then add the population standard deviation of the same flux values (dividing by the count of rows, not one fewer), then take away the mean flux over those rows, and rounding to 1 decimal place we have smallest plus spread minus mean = -1.2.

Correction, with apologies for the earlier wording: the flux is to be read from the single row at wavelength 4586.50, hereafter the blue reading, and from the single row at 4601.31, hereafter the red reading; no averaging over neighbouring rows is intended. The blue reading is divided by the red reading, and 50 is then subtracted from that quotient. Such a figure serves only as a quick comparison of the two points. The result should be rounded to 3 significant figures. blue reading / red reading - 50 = -49.0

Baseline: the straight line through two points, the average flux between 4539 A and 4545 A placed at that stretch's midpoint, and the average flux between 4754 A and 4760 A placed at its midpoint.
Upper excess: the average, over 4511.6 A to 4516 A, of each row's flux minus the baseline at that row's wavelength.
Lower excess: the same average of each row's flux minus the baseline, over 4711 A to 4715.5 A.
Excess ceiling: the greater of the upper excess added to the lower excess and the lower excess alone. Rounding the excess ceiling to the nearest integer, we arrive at 6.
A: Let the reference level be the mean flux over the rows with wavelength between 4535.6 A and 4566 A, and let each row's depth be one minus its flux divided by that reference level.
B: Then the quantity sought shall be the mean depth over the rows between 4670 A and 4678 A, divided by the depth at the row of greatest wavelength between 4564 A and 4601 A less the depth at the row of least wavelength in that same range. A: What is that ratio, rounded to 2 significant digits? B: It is 2.4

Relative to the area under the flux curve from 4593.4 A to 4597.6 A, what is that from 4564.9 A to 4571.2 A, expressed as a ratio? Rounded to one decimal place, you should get 1.4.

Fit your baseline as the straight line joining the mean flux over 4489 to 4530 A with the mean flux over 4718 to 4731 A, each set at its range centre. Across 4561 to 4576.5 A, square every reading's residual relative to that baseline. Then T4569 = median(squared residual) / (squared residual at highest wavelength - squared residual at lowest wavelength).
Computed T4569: -0.8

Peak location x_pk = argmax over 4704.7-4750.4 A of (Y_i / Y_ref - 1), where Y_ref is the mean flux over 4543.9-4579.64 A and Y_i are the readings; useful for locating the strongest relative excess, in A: 4738.94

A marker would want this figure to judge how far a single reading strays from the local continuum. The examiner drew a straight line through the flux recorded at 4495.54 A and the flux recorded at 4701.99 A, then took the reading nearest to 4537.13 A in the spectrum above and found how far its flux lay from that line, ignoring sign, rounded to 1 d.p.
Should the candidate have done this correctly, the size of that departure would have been 2.7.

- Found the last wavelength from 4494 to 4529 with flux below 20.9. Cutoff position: 4528.78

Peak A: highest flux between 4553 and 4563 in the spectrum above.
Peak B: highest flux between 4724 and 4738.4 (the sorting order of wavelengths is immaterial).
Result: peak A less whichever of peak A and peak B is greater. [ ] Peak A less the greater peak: -8.9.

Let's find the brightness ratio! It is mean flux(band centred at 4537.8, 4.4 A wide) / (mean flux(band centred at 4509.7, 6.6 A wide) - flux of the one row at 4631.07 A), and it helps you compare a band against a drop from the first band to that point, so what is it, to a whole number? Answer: -5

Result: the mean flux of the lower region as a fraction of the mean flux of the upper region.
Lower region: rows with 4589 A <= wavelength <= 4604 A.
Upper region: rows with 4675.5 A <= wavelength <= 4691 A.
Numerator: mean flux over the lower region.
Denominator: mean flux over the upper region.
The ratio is 0.87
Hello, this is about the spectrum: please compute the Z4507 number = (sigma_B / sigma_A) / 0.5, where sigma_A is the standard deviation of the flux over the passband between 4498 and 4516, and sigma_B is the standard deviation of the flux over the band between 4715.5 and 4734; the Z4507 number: 1.89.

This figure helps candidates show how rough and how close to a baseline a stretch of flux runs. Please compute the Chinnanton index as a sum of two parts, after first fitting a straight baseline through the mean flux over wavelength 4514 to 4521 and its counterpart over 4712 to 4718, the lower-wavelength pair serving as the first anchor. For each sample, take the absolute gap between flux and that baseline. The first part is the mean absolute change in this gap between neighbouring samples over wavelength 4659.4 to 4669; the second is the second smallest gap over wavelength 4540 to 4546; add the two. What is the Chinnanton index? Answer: 2.1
